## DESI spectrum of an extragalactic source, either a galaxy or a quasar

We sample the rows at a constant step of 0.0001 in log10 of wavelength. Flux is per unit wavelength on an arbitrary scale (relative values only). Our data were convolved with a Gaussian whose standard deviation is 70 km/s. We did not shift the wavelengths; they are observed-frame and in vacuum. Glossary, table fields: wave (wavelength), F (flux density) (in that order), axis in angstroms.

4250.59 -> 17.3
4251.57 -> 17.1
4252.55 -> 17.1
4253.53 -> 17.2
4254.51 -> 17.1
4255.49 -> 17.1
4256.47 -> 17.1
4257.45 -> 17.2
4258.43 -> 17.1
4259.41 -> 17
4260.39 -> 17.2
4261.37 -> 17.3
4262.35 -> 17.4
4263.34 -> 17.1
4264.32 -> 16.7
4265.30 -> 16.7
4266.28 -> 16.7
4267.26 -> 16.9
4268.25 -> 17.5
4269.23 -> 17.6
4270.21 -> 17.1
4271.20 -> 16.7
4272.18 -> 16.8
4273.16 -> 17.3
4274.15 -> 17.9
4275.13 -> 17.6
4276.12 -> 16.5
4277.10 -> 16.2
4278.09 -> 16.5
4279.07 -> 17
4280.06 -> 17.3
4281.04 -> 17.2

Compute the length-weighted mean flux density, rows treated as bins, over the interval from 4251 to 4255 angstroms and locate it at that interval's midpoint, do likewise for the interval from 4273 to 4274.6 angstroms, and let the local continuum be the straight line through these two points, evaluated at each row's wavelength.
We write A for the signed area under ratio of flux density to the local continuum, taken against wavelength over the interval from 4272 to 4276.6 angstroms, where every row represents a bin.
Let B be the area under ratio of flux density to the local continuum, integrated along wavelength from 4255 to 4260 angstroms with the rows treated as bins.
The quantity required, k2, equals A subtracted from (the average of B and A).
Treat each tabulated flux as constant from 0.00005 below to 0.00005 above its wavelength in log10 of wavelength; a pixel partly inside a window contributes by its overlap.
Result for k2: 0.23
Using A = 4.5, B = 4.97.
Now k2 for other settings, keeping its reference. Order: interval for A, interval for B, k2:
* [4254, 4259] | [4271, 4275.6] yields -0.22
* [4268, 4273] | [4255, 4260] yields 0.04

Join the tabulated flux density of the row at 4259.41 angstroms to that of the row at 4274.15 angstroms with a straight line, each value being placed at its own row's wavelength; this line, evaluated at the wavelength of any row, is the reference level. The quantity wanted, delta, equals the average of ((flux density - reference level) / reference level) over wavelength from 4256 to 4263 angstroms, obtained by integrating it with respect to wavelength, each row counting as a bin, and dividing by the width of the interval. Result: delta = 0.01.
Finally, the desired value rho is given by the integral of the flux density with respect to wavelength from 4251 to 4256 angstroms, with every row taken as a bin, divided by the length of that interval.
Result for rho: 17.1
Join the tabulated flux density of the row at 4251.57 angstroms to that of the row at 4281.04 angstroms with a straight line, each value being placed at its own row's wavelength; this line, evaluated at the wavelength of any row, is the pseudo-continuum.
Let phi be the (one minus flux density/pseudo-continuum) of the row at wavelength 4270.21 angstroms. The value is 0.004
